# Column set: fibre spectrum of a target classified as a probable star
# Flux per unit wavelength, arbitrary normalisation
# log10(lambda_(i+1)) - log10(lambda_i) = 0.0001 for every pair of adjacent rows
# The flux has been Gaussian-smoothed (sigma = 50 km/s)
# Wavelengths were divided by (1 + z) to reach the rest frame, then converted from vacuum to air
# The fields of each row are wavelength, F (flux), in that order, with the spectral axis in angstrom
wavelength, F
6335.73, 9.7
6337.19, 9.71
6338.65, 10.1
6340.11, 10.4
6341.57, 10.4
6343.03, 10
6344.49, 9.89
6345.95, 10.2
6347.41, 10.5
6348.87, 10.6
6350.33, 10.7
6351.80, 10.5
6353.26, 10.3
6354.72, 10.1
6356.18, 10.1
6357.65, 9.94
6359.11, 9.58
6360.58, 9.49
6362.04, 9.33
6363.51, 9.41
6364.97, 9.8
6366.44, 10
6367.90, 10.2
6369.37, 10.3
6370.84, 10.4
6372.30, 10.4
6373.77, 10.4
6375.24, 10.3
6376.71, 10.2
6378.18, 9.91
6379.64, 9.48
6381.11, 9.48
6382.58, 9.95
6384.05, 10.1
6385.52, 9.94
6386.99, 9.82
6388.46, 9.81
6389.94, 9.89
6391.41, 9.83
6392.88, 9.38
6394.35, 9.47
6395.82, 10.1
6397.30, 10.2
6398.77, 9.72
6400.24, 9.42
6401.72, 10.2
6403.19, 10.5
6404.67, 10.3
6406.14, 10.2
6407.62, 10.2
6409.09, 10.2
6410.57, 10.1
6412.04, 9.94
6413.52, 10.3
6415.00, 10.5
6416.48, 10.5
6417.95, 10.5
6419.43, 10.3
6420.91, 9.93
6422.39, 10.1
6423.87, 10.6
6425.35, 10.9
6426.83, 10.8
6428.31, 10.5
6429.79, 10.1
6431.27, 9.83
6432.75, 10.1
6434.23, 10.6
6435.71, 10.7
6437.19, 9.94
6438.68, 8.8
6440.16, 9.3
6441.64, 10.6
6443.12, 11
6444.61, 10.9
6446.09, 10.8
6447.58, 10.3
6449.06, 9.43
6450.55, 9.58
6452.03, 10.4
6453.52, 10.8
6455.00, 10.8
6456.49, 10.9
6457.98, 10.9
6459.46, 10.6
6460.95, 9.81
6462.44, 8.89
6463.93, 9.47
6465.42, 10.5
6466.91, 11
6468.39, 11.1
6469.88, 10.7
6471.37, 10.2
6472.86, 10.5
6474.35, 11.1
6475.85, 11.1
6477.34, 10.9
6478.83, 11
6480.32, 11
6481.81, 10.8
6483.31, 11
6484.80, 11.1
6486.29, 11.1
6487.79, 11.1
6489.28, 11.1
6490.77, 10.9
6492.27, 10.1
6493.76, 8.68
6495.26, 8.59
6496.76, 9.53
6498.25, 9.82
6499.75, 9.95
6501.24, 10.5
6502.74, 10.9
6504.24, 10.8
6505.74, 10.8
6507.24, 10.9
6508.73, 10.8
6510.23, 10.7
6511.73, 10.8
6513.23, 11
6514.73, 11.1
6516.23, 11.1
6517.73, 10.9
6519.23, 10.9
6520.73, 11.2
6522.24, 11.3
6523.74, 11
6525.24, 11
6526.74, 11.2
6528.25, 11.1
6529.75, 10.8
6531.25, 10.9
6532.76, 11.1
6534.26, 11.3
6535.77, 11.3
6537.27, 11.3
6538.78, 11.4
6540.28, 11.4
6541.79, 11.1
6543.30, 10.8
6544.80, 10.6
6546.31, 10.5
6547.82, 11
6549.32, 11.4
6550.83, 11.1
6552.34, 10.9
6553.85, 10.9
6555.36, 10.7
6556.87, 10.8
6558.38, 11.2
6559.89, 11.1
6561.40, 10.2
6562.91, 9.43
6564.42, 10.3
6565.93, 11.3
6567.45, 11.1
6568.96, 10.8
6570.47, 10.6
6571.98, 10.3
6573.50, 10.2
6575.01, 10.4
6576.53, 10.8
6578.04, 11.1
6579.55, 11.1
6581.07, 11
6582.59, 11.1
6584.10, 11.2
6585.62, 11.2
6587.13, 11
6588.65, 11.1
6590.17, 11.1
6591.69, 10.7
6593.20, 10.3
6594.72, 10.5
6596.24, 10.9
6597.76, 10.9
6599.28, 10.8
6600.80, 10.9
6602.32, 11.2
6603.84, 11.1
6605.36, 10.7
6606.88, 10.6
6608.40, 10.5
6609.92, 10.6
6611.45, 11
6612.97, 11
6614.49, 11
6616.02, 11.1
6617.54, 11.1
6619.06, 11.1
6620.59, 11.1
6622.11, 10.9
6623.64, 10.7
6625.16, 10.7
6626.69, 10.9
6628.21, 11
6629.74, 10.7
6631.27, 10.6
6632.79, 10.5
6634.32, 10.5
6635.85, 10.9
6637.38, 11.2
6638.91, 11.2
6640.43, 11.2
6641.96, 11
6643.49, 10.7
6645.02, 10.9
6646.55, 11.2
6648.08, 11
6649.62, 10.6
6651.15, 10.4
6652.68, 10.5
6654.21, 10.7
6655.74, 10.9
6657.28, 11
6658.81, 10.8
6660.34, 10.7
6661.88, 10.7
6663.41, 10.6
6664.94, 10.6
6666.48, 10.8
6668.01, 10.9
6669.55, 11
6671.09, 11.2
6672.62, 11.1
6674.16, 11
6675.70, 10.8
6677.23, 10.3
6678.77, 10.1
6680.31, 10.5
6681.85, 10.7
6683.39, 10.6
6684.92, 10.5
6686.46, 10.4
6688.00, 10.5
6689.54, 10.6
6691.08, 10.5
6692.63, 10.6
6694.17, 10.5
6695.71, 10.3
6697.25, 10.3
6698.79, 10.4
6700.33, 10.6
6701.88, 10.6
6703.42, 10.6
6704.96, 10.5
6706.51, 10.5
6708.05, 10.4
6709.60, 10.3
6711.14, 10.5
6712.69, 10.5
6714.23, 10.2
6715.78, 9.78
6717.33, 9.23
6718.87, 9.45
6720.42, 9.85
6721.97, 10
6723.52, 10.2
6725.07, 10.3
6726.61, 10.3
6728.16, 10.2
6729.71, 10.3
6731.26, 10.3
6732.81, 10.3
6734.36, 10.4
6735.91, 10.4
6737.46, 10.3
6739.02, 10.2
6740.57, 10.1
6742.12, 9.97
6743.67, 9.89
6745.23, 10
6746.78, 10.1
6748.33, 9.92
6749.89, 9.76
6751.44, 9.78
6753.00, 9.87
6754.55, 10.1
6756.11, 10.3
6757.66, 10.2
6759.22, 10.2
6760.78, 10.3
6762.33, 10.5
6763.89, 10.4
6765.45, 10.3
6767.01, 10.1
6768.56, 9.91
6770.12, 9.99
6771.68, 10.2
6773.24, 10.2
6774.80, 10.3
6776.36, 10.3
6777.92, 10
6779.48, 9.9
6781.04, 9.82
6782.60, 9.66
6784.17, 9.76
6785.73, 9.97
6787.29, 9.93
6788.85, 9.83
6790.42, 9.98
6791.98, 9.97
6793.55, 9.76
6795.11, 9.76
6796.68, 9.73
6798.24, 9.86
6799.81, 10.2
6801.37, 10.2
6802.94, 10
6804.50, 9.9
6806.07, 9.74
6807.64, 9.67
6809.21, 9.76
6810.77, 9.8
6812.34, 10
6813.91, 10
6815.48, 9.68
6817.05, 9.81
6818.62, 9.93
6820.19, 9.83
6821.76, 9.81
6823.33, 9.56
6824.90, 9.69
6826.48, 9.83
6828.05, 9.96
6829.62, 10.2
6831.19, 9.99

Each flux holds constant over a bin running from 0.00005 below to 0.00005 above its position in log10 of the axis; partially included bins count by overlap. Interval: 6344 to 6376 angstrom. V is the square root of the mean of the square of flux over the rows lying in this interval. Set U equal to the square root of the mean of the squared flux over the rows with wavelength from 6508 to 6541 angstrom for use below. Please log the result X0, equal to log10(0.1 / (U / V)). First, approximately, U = 11.1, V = 10.1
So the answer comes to -1.04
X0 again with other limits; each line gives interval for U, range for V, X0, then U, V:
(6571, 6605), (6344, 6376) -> -1.03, 10.9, 10.1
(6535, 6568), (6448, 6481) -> -1.02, 10.9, 10.5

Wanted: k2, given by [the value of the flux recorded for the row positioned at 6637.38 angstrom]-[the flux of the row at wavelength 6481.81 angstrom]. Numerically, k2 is 0.4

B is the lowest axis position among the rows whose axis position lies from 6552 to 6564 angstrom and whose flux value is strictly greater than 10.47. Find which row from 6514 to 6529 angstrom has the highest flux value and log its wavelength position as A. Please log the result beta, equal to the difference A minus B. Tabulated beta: -30.1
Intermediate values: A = 6522.24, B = 6552.34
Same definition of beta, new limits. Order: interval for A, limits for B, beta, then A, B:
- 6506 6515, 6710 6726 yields -196.4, 6514.73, 6711.14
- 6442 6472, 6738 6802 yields -293.9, 6468.39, 6762.33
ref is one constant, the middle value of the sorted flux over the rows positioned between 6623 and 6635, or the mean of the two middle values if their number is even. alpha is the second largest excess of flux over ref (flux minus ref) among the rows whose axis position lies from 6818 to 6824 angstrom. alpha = -0.87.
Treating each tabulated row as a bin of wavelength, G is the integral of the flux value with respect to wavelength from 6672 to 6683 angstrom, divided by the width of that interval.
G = 10.6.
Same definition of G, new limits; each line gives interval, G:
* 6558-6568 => 10.6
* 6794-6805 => 10.0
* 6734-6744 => 10.2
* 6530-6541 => 11.2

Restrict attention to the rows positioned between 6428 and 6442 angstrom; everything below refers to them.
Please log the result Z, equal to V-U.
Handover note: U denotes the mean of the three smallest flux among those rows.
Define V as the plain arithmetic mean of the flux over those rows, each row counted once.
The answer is 0.7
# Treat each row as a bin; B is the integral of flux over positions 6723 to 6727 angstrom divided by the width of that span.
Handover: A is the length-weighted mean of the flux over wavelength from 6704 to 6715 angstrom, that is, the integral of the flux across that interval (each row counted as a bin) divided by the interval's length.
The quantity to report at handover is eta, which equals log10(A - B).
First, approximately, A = 10.4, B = 10.3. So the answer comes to -0.87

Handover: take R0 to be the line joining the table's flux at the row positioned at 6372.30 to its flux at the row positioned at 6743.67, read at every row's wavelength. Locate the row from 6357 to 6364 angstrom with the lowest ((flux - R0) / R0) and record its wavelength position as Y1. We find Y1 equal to 6362.04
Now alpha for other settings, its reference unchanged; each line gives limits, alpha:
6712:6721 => -0.50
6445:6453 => -0.30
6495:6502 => -0.75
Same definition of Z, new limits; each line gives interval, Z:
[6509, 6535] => 0.3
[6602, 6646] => 0.4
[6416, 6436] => 0.4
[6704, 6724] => 0.6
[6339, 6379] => 0.7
